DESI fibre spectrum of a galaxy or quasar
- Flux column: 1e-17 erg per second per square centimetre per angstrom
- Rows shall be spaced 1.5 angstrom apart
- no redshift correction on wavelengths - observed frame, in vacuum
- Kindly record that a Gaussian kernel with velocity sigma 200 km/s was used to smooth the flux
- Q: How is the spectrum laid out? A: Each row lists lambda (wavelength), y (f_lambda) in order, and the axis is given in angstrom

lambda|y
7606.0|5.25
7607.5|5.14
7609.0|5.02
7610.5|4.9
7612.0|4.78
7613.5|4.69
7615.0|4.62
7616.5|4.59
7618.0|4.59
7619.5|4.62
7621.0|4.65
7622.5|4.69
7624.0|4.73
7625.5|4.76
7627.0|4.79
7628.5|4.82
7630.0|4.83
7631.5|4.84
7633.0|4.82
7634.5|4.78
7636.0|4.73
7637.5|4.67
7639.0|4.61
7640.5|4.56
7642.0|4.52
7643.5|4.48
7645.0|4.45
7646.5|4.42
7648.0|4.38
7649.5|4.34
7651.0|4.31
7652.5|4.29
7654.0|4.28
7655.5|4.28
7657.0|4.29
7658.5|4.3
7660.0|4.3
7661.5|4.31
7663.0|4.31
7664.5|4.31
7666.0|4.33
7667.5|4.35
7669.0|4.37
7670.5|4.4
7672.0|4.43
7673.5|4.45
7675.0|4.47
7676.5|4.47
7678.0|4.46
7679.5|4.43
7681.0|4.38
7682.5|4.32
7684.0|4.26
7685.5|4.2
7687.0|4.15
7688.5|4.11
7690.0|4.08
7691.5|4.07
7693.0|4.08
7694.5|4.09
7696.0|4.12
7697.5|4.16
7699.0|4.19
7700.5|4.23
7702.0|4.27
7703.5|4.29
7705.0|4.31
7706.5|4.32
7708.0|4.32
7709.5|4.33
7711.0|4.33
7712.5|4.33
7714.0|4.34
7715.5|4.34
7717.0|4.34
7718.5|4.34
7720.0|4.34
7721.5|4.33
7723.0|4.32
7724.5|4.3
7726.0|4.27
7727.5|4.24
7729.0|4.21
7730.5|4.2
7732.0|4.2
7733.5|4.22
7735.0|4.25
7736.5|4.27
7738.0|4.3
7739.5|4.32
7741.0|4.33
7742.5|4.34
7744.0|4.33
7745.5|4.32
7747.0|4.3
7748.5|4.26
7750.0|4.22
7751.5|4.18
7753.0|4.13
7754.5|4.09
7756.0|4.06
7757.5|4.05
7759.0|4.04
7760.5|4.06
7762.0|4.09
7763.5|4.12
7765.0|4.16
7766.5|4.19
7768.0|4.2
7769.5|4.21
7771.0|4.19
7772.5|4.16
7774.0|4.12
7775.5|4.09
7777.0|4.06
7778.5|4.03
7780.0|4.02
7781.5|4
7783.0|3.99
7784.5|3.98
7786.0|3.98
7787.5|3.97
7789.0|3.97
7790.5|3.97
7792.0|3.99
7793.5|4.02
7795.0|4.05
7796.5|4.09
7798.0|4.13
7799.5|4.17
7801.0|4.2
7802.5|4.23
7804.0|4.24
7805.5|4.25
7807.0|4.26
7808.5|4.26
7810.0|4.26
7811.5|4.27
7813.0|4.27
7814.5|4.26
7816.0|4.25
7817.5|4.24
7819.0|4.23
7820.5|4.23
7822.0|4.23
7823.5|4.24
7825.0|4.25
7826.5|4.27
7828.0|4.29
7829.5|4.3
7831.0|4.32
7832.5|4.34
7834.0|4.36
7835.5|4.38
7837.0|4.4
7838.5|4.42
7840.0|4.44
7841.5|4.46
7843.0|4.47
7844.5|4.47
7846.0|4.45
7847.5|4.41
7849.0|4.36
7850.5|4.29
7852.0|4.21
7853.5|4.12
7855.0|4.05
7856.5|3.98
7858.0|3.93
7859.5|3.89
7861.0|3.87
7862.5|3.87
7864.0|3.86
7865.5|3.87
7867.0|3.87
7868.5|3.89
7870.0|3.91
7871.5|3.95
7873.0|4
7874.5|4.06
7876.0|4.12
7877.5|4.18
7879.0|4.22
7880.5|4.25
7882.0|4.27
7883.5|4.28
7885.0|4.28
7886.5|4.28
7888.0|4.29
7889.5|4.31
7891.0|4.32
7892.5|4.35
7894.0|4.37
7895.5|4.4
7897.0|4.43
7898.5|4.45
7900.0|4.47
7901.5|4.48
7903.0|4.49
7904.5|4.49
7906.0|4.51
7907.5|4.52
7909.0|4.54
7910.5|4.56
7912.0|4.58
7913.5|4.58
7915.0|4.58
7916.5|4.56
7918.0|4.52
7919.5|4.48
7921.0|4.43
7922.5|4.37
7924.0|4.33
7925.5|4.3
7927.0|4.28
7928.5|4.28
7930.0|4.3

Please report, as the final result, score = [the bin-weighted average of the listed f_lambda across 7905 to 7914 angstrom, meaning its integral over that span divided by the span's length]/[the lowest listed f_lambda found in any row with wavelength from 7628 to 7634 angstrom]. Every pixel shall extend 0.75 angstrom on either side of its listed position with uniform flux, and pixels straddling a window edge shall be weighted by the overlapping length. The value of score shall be 0.94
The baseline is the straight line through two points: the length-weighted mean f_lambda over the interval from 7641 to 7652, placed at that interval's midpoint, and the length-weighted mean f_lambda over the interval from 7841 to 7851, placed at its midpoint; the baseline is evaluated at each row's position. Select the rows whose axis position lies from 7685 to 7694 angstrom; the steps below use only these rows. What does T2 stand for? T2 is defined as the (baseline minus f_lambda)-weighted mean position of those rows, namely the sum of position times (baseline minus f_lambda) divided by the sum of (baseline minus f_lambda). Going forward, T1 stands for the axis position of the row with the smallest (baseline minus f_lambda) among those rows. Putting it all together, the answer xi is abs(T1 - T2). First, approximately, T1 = 7685.5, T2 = 7689.6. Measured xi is 4.1 angstrom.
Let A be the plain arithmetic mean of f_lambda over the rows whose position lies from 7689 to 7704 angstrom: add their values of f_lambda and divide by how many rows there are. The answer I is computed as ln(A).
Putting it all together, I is 1.43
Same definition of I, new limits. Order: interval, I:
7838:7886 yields 1.42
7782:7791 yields 1.38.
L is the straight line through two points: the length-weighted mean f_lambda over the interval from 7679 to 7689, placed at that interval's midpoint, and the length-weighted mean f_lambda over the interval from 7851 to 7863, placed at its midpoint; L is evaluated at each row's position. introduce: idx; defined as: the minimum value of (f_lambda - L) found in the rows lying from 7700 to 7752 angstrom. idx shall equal -0.01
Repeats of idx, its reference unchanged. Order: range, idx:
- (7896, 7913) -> 0.49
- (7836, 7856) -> 0.05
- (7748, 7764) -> -0.11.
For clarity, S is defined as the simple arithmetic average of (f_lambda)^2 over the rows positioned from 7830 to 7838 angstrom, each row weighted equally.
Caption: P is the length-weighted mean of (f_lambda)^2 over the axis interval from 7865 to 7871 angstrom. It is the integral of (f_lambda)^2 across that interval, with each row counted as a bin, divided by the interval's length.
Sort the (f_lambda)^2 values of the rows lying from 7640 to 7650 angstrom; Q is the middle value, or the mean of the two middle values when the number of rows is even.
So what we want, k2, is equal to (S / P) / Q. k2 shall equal 0.0635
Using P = 15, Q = 19.8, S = 19.0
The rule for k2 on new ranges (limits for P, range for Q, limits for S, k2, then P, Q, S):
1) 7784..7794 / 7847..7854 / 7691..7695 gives 0.0570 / 16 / 18.4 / 16.6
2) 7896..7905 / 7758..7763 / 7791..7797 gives 0.0496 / 20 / 16.5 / 16.3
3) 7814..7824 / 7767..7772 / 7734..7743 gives 0.0584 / 18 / 17.6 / 18.5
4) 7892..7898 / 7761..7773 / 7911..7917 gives 0.0623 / 19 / 17.4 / 20.9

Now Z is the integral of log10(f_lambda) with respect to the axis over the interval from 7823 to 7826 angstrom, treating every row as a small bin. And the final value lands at 1.88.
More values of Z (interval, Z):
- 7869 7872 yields 1.78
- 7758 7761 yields 1.82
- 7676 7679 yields 1.95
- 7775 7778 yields 1.83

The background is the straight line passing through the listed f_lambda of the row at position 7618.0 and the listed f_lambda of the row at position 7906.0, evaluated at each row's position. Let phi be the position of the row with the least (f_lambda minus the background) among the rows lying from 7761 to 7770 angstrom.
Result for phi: 7762.0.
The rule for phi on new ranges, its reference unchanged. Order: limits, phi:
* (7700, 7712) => 7700.5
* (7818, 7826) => 7819.0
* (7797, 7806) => 7798.0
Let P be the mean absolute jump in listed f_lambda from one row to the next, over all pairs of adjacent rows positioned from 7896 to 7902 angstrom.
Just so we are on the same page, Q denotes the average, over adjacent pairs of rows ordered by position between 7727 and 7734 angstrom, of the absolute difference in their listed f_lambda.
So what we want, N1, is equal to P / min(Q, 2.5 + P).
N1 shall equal 1.11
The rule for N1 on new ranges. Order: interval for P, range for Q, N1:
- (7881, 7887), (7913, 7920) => 0.13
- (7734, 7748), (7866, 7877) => 0.39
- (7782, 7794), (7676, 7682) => 0.33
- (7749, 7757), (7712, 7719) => 16.00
